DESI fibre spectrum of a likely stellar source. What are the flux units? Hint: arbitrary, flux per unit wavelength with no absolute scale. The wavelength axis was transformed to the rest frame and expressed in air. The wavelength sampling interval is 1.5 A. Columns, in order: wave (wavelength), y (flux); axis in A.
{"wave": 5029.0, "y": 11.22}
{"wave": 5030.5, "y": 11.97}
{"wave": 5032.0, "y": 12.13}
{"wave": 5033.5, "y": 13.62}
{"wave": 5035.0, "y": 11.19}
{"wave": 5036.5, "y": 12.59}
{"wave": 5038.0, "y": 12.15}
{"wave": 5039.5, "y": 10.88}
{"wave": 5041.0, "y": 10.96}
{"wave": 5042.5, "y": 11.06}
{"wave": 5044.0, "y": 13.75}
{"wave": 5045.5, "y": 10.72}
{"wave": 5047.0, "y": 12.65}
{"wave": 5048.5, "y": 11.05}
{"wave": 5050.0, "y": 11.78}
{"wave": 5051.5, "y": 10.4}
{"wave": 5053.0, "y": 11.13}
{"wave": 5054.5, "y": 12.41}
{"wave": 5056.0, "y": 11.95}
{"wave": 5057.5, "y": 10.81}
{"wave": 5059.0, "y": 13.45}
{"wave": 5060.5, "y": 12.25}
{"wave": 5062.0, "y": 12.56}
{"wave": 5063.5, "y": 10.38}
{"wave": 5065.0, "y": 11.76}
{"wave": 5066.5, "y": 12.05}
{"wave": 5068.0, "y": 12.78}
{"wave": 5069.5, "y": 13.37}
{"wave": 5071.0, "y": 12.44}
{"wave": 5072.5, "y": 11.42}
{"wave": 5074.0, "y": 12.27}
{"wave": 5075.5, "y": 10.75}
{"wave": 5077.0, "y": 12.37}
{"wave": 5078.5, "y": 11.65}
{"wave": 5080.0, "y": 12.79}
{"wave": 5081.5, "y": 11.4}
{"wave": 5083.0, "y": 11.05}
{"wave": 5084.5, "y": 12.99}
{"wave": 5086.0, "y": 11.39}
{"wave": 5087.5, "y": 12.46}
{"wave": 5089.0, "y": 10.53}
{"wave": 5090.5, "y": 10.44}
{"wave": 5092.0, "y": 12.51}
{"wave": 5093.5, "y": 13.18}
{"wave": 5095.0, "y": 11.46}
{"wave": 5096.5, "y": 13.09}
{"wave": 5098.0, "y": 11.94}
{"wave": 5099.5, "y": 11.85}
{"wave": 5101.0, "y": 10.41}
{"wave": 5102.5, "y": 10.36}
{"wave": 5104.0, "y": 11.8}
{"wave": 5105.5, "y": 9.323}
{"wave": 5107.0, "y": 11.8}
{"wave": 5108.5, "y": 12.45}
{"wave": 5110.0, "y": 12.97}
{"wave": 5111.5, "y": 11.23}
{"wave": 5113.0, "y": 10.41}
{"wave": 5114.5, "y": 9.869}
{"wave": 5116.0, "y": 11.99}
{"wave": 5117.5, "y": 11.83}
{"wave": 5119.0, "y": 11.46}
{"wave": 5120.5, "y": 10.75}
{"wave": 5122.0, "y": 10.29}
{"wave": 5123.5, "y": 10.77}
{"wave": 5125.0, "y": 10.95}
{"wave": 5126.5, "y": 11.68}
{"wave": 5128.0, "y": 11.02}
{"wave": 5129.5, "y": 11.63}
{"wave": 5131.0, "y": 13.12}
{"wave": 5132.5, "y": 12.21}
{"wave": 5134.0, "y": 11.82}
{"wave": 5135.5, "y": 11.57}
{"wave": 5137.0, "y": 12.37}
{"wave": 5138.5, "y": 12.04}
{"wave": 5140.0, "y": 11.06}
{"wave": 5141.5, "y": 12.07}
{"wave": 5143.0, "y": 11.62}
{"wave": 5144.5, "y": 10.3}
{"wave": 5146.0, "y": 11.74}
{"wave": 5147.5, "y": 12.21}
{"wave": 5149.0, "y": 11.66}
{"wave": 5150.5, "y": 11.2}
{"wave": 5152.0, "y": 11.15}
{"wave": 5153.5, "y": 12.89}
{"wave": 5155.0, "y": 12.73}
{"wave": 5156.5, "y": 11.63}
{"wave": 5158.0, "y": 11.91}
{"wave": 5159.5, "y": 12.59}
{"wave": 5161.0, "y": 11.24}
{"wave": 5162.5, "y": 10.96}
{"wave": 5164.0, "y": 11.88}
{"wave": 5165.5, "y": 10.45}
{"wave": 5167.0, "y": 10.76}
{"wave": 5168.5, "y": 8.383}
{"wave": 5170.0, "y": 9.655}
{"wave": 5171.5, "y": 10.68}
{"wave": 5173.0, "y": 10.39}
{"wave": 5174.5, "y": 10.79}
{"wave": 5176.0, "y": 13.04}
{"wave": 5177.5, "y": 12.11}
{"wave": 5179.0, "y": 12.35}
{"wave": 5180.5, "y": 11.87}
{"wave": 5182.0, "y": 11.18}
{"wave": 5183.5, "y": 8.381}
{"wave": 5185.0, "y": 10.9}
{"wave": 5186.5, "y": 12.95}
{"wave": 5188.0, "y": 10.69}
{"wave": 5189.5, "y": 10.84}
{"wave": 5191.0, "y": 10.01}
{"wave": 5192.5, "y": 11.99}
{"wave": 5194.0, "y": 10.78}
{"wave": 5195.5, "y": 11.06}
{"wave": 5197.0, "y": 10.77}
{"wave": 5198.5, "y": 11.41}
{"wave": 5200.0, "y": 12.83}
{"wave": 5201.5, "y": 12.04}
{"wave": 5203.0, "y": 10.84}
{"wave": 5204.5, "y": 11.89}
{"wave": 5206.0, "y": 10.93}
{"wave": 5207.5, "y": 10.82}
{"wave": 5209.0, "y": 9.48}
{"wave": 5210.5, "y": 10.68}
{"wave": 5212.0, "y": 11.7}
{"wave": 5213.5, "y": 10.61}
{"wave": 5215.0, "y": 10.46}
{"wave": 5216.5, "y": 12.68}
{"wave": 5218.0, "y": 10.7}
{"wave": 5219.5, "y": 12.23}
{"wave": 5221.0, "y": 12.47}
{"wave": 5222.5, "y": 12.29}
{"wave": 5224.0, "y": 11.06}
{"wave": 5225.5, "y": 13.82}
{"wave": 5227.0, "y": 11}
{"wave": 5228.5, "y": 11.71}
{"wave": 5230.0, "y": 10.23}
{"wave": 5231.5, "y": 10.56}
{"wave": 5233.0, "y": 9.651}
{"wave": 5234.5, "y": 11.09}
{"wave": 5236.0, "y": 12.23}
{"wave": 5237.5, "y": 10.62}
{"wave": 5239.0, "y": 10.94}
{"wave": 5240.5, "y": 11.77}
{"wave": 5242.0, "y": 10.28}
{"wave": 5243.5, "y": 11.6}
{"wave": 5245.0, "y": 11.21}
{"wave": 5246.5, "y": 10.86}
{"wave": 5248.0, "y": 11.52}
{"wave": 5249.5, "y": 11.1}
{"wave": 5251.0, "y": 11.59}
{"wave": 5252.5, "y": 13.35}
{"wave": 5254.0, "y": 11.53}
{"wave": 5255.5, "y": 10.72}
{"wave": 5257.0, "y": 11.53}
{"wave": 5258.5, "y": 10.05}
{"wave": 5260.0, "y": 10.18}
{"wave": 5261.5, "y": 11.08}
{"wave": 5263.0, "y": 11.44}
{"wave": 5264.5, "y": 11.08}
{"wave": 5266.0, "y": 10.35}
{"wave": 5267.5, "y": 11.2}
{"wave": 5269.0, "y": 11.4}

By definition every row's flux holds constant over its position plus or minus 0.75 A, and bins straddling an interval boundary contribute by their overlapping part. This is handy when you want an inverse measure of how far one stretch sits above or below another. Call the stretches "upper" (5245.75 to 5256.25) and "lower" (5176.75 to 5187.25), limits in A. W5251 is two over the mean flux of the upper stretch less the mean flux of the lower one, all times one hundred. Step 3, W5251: 1507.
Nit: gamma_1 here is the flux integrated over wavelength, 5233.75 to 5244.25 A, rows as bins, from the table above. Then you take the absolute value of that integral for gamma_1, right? 118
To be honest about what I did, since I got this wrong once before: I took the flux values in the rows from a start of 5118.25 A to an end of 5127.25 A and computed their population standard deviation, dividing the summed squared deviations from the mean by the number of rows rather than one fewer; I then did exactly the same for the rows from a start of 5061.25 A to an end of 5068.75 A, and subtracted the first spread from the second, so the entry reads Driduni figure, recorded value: 0.4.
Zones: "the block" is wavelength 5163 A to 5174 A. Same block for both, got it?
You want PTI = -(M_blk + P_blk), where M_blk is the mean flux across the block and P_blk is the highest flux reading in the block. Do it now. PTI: -22.2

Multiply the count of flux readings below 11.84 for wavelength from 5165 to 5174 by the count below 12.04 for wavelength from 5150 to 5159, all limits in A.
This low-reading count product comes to 24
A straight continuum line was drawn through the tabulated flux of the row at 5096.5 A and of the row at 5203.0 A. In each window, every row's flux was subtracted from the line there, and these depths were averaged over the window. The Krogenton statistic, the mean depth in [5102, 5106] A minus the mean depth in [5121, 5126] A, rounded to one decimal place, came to 0.6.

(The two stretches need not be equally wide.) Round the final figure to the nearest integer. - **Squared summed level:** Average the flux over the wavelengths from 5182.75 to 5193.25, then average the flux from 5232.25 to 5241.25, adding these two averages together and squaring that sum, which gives 478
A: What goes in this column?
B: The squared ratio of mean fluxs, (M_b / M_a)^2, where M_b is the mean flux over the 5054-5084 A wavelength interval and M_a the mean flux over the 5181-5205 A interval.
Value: 1.16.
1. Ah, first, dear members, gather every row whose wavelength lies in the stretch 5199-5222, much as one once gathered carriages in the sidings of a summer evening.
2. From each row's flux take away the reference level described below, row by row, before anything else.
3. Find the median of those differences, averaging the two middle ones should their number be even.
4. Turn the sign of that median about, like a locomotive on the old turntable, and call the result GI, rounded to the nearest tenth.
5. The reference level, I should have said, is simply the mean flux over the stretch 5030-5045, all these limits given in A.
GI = 1.1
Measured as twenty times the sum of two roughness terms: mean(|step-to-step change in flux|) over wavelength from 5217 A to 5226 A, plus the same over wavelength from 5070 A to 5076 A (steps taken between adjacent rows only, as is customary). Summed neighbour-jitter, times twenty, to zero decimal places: 46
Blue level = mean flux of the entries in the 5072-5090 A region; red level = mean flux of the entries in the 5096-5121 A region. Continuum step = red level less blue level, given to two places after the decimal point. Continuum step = -0.37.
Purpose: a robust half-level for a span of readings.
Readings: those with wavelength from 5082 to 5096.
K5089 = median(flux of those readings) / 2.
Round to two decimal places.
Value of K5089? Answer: 5.73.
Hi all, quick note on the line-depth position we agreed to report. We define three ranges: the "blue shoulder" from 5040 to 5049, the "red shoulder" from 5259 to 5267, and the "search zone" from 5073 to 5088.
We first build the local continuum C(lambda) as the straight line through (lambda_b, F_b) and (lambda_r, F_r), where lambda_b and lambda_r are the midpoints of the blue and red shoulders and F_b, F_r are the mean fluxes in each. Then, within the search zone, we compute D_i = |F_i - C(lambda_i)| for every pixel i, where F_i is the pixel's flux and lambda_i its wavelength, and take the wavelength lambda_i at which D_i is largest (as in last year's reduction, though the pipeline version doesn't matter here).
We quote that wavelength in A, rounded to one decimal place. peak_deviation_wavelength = 5084.5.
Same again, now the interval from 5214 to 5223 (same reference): 5216.5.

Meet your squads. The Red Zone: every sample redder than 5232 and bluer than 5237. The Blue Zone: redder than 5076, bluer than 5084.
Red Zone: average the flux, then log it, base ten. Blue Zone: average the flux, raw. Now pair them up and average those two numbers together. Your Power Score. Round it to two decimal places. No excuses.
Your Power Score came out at 6.45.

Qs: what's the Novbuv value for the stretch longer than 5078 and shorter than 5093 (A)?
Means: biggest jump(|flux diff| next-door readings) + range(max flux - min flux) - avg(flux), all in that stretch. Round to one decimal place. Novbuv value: -7.1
